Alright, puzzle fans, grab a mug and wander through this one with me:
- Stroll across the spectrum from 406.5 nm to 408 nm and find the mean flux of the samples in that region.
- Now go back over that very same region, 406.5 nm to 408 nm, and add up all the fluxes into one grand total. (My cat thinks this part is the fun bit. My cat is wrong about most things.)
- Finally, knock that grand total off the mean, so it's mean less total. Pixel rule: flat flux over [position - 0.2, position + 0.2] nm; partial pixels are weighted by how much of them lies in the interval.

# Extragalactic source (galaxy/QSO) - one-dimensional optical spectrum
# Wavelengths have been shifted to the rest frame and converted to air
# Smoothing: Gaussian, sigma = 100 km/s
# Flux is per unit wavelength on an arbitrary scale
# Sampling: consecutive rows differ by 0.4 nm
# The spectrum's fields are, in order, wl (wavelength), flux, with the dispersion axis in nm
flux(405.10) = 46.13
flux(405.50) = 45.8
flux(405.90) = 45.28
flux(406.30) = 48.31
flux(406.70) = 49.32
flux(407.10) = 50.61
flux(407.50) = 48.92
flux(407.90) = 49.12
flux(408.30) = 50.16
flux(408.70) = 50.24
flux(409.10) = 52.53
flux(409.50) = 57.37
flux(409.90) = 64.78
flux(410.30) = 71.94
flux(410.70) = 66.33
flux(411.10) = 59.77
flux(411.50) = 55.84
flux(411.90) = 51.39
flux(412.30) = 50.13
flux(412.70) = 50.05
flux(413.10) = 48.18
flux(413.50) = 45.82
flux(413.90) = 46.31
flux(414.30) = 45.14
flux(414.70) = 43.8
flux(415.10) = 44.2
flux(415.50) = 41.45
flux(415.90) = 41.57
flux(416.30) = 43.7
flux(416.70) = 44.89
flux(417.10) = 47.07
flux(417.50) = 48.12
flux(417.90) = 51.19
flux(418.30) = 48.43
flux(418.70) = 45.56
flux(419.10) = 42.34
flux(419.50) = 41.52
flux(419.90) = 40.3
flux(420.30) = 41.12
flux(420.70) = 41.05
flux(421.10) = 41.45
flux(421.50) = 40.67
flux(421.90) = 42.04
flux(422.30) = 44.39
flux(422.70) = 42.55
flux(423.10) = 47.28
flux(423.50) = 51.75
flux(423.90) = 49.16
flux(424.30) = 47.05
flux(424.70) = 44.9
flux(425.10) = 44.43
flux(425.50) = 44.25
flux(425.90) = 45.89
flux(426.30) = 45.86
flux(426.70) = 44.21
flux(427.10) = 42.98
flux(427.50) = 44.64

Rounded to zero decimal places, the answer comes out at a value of -148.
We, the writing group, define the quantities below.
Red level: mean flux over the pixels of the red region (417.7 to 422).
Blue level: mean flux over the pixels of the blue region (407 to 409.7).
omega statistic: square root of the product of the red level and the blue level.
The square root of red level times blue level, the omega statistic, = 47.1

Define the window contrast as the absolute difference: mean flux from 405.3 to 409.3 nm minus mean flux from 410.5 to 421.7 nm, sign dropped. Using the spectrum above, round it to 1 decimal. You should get 2.3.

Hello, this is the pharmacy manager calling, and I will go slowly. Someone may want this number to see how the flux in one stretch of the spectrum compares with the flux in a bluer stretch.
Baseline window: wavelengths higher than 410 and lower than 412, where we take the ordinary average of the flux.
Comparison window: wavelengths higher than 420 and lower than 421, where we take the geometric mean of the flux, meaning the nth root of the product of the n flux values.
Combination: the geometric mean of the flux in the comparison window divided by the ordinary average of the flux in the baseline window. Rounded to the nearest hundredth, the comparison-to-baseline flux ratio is 0.67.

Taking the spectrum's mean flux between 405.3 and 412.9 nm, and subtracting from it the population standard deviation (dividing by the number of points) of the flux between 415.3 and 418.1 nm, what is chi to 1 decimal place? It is 50.3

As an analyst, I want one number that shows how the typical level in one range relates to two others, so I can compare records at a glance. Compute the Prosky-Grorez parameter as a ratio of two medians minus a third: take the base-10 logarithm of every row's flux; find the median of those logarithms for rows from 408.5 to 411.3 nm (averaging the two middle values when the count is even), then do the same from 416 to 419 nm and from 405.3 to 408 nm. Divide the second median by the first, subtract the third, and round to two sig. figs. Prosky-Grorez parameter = -0.75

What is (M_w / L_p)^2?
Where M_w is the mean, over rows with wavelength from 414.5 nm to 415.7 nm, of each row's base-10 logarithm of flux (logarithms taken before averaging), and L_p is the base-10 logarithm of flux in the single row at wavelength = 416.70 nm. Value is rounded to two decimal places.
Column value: 0.98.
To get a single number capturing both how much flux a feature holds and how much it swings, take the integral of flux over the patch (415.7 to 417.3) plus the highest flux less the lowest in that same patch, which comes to 76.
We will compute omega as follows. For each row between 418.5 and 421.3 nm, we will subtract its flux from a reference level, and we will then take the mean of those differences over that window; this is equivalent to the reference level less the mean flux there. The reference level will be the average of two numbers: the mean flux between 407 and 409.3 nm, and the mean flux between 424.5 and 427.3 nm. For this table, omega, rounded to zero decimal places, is 6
